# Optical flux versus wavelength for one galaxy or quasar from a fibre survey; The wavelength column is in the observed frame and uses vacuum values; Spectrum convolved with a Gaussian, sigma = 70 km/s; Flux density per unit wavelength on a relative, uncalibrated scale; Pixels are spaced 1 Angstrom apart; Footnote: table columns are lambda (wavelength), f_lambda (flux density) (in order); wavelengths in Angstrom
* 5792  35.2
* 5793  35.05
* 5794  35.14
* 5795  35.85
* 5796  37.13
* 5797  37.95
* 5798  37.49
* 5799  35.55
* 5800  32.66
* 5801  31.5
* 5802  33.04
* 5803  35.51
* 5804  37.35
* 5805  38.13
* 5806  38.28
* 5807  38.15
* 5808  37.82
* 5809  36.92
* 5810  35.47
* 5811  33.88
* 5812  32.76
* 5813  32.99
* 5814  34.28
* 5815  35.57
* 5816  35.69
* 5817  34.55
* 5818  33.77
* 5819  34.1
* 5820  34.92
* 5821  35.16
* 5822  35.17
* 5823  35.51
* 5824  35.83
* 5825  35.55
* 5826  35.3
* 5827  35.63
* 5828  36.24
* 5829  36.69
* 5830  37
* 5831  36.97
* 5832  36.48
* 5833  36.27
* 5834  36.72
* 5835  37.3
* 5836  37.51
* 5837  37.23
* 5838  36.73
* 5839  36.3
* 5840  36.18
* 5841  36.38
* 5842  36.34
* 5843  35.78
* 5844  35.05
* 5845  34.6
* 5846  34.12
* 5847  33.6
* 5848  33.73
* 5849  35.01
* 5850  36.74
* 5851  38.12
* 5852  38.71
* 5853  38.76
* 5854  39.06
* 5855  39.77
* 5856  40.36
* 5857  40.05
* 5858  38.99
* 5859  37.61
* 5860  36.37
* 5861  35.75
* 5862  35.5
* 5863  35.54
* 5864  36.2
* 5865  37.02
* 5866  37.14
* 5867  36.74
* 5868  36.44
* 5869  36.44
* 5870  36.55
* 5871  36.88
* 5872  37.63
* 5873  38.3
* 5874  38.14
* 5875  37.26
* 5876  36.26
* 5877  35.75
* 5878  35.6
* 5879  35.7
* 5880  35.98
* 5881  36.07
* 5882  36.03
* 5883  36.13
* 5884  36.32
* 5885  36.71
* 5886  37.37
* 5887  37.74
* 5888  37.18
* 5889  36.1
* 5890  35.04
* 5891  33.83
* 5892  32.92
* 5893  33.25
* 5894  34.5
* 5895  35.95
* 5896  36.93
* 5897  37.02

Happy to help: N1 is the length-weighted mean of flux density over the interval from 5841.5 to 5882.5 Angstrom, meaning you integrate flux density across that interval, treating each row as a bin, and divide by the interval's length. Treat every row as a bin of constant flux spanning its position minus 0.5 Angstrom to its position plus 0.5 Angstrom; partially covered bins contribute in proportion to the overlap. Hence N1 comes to 36.7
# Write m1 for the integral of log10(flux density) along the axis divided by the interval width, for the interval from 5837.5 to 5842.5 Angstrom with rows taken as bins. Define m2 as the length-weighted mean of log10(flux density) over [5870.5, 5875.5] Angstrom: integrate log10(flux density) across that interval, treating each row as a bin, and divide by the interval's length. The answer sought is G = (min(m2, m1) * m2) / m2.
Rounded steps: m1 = 1.56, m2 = 1.58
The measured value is 1.561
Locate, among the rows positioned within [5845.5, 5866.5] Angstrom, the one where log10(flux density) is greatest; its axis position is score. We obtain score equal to 5856 Angstrom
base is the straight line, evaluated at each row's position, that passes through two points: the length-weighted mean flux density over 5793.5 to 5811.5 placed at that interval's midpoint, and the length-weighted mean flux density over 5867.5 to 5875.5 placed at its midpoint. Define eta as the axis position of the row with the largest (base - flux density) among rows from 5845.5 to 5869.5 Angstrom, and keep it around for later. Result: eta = 5847 Angstrom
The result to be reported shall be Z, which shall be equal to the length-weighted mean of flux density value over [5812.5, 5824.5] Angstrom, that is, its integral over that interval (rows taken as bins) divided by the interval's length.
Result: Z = 34.8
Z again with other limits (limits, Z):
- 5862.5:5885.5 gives 36.6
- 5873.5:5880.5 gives 36.4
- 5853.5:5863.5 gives 37.9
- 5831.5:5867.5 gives 36.8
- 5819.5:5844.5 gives 36.2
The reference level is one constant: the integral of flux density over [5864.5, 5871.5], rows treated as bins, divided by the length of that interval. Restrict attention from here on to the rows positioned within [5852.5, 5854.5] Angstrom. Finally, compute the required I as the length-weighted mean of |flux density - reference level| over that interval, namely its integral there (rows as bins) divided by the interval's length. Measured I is 2.17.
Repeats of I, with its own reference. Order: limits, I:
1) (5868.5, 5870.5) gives 0.25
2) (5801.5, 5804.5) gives 1.85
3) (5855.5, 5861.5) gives 1.90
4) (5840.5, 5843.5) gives 0.58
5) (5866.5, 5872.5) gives 0.30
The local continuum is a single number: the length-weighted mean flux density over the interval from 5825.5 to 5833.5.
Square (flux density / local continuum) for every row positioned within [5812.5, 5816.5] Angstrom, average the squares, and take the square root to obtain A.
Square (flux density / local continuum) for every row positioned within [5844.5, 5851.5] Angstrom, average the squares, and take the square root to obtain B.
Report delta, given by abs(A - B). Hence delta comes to 0.014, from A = 0.954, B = 0.968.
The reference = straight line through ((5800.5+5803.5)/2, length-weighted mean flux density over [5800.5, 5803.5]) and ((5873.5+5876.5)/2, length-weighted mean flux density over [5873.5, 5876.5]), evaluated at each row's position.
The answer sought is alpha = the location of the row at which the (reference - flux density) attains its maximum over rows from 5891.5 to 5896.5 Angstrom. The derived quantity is 5892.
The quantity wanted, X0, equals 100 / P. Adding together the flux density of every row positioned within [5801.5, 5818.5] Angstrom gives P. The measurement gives 0.166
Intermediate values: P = 604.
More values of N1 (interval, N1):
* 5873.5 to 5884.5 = 36.3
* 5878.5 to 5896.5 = 35.8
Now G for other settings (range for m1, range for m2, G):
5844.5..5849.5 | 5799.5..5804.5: 1.531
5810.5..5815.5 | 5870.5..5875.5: 1.530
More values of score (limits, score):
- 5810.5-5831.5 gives 5830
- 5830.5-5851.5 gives 5851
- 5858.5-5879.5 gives 5873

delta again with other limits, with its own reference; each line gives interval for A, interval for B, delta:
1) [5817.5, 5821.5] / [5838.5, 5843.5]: 0.047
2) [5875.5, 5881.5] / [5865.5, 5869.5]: 0.022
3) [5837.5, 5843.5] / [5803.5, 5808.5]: 0.046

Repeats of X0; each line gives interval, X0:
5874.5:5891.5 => 0.163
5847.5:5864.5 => 0.157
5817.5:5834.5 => 0.165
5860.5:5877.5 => 0.160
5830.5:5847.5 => 0.163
